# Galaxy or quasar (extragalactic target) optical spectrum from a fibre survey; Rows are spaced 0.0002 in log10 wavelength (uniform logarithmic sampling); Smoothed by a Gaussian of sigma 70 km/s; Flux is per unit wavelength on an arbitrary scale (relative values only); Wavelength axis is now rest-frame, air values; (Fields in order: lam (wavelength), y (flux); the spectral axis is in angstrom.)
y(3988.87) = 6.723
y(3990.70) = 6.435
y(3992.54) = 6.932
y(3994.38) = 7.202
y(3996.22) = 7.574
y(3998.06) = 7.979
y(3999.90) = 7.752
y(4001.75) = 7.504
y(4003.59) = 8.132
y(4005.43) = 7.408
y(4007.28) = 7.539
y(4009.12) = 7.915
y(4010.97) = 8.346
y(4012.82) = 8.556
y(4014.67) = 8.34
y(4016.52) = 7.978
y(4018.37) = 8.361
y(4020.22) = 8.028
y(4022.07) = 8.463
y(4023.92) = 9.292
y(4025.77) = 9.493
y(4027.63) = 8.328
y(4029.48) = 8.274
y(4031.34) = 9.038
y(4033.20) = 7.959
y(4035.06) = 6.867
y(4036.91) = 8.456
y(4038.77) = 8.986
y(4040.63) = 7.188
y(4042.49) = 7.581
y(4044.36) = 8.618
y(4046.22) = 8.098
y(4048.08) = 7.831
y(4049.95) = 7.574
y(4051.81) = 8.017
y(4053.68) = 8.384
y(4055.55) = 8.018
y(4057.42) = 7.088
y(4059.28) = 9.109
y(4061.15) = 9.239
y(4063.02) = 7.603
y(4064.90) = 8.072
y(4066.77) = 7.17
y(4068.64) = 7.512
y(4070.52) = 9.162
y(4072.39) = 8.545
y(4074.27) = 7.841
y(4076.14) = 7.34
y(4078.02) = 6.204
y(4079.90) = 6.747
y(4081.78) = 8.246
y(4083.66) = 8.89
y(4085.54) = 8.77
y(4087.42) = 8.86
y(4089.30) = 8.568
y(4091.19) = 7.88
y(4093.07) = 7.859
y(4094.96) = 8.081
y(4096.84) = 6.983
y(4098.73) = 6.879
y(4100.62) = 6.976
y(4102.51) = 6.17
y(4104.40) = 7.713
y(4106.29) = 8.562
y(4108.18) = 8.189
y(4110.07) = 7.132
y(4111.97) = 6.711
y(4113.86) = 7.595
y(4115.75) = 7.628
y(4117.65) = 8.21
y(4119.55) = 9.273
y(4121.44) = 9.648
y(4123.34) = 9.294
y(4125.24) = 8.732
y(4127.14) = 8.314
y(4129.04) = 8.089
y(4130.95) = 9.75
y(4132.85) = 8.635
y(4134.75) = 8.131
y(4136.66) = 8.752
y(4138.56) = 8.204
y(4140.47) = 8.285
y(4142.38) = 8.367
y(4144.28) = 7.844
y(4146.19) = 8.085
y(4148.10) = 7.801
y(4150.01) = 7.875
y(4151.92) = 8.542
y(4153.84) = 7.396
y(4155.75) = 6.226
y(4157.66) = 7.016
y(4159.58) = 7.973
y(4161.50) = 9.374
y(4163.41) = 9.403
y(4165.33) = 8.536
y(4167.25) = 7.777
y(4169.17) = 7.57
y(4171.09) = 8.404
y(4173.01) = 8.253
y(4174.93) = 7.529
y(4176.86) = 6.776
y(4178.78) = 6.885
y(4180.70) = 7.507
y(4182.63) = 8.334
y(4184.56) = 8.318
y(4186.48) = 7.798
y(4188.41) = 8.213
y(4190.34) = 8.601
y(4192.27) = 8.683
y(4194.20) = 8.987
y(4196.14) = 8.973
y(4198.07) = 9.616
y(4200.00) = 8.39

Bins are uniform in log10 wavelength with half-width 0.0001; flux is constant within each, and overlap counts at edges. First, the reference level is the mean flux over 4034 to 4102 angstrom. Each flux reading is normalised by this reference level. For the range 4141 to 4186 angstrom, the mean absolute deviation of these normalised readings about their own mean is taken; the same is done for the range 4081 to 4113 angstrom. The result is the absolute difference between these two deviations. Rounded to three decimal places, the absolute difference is 0.016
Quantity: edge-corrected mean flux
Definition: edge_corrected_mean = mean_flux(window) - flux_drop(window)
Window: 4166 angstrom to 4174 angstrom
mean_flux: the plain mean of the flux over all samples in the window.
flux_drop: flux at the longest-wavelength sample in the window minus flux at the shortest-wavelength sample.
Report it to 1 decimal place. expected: 7.5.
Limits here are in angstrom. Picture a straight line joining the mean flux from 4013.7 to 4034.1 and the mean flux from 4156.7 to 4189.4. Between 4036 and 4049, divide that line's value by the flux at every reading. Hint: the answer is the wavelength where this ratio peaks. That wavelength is 4040.63 angstrom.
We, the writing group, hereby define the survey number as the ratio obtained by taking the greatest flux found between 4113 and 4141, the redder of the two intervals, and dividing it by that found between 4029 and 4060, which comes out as 1.07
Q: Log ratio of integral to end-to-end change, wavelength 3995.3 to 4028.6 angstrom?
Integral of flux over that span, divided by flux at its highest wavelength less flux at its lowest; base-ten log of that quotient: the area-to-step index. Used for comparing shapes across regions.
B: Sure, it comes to 2.56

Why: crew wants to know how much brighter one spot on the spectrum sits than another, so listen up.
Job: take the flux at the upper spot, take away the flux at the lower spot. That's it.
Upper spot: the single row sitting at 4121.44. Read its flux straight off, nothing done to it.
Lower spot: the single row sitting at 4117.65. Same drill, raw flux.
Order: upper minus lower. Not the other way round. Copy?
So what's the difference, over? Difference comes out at 1.4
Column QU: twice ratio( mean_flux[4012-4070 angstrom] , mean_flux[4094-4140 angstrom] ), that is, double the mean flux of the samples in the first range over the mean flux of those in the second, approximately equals 2.03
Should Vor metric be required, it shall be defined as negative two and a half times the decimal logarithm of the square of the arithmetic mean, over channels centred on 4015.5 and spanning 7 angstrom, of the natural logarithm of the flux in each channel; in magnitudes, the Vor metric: -1.63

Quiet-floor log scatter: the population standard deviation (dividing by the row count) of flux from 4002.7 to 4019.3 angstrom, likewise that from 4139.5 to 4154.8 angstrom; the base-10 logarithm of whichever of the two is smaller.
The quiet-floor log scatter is -0.46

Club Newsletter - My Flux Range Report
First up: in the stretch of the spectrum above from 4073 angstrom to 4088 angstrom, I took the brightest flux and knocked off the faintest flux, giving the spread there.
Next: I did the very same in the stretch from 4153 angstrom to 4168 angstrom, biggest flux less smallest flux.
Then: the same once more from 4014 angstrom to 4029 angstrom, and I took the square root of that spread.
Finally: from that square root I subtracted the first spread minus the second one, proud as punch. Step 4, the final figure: 1.72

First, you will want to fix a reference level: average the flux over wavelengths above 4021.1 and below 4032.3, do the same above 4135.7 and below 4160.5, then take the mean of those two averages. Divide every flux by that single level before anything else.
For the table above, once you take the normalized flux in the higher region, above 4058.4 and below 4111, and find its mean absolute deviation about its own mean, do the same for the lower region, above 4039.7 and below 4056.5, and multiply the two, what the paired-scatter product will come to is 0.0035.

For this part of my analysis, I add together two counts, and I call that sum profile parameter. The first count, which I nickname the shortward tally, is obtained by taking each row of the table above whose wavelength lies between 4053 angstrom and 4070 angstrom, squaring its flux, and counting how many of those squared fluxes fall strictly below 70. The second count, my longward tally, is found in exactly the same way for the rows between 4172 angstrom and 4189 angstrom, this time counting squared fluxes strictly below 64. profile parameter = 11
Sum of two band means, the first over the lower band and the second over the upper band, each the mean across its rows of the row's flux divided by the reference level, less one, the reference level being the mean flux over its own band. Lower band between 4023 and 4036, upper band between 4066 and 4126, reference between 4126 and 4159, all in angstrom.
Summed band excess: 0.028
